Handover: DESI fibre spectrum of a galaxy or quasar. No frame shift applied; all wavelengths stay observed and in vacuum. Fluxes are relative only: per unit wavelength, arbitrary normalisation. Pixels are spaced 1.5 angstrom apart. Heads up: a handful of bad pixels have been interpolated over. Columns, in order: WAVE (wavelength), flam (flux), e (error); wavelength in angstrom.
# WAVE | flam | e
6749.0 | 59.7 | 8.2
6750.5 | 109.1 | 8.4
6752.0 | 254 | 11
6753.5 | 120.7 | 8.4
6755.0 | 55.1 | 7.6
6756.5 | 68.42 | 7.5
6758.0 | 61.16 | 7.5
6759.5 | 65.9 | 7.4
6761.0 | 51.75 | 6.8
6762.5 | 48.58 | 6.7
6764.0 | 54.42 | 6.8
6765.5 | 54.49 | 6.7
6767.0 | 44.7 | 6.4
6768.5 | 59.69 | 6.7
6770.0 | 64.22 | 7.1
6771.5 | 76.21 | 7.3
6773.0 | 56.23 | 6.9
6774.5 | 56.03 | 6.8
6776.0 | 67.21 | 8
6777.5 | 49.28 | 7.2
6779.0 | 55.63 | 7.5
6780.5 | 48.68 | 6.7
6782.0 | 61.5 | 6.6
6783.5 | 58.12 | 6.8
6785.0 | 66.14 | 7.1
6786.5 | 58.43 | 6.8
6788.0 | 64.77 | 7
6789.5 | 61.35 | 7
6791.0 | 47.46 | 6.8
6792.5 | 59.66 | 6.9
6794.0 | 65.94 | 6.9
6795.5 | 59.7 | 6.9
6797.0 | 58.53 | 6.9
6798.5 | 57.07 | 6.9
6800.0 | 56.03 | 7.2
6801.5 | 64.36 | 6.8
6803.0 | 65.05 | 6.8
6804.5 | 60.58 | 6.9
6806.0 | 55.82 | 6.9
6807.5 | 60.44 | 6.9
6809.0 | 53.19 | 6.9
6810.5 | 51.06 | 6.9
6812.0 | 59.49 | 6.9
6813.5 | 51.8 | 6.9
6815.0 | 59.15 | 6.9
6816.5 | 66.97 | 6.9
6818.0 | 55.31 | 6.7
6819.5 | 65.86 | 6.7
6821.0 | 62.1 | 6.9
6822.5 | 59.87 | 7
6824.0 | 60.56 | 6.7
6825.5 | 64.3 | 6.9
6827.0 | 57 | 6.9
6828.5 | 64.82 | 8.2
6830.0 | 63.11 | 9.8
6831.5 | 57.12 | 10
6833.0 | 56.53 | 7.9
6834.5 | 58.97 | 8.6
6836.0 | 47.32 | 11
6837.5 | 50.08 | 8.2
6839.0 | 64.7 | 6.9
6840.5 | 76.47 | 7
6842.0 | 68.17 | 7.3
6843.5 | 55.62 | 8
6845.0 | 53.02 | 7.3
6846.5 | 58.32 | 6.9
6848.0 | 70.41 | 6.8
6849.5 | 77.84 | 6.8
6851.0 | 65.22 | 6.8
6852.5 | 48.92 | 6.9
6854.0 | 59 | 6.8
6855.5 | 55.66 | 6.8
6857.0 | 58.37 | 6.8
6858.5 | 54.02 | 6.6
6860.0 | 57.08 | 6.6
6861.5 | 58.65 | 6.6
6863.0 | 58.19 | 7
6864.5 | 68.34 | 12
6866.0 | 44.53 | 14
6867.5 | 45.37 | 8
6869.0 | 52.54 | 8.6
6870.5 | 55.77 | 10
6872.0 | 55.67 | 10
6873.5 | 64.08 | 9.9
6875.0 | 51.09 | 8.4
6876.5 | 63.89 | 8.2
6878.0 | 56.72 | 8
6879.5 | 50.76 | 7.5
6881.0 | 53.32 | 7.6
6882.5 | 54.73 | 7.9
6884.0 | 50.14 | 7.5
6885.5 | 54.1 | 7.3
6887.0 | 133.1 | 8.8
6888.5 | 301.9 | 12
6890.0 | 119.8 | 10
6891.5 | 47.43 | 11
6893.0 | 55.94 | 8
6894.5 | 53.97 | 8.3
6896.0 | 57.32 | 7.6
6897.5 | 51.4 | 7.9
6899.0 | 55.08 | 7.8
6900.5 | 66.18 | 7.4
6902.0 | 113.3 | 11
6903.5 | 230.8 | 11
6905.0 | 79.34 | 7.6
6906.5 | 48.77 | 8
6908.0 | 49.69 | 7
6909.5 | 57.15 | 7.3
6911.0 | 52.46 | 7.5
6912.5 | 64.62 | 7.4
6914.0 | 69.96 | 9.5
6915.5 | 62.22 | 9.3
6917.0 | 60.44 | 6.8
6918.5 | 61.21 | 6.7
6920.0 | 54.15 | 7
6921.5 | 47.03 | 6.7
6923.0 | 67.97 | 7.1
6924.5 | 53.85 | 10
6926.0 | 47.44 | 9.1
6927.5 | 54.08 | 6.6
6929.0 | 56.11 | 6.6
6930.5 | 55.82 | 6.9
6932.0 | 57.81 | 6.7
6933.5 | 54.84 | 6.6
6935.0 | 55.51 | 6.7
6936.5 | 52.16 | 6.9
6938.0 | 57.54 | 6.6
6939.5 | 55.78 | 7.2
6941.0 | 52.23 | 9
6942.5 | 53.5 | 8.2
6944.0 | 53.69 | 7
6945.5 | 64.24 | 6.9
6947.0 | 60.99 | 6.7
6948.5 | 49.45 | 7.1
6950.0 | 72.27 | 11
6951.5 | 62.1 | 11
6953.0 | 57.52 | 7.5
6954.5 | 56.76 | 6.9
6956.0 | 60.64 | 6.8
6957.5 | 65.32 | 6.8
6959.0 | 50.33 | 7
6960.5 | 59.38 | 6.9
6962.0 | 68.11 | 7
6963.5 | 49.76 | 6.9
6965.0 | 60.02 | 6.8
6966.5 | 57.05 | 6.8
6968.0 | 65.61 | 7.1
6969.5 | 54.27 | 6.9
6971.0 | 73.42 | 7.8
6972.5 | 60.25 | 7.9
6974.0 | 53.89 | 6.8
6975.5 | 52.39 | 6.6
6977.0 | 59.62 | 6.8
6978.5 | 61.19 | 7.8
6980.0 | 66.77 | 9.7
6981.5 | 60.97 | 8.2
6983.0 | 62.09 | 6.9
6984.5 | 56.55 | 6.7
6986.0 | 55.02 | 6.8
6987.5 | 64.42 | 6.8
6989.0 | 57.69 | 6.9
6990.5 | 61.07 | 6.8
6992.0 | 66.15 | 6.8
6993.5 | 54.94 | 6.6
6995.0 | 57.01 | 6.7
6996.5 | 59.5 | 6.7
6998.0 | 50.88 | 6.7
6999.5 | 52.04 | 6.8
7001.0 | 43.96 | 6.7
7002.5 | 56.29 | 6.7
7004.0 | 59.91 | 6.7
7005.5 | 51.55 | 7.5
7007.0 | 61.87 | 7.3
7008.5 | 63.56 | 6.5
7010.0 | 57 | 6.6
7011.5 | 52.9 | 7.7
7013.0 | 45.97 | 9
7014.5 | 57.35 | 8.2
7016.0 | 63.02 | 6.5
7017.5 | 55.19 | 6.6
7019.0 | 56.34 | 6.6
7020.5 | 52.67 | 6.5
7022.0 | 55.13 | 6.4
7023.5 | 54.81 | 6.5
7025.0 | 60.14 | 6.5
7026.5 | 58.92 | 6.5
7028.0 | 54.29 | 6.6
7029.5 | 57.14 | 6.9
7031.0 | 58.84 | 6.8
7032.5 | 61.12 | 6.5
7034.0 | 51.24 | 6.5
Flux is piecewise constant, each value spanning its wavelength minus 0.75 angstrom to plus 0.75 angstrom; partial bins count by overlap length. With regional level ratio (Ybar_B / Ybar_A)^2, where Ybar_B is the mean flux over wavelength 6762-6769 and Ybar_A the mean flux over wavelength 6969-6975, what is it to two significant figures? 0.75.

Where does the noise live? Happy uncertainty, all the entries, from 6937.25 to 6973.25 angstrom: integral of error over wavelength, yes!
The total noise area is 270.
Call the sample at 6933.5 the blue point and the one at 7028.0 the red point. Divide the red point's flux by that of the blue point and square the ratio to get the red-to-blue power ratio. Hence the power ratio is 1.0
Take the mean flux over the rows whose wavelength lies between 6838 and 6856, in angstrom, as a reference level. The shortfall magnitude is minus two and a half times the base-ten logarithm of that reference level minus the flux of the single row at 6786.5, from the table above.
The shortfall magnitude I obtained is -1.6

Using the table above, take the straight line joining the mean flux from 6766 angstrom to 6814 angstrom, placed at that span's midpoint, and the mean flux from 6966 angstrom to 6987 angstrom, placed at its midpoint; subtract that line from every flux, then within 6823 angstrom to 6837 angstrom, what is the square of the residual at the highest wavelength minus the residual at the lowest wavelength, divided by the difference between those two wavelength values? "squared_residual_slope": 1.2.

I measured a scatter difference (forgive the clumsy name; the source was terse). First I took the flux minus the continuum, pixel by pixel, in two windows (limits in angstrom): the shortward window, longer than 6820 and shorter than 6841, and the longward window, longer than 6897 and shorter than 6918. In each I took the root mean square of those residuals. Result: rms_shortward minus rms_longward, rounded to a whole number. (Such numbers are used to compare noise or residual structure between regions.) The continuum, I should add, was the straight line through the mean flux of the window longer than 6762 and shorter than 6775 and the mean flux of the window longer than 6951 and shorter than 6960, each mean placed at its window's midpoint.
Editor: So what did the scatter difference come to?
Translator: -42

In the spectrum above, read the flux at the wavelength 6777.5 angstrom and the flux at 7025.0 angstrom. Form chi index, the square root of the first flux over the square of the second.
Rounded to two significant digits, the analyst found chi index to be 0.12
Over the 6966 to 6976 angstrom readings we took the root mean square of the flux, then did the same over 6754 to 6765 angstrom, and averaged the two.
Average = 59.1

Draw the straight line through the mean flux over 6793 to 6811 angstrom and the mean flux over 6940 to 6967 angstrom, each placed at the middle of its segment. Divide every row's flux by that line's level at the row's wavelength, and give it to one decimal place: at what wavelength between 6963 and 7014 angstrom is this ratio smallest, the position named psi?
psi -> 7001.0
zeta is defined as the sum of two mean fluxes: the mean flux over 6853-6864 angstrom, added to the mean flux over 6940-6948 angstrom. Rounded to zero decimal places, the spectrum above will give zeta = 114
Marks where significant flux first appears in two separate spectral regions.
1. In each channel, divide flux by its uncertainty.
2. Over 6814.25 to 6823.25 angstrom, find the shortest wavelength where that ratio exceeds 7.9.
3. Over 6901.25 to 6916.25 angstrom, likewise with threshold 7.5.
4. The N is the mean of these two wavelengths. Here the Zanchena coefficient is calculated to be 6858.5 angstrom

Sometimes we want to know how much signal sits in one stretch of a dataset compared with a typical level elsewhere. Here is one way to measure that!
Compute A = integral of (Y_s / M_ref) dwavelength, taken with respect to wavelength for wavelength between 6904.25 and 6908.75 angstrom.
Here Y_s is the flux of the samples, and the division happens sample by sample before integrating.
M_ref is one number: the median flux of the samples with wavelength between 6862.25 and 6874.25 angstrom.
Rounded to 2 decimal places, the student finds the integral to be 4.79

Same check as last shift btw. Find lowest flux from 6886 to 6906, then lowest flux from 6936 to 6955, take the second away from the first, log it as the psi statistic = -2.0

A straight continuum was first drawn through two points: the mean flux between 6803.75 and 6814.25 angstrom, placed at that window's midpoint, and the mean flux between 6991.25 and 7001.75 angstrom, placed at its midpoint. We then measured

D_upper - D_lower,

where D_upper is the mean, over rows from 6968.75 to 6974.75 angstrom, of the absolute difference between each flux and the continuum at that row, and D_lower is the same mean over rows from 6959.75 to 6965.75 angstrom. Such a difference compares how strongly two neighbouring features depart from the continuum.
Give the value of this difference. 0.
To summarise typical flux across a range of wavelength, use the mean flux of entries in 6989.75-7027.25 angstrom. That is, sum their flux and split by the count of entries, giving 56.3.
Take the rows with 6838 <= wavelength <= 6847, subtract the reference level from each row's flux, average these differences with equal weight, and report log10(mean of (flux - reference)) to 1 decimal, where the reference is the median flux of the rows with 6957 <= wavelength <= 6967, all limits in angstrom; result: 0.5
